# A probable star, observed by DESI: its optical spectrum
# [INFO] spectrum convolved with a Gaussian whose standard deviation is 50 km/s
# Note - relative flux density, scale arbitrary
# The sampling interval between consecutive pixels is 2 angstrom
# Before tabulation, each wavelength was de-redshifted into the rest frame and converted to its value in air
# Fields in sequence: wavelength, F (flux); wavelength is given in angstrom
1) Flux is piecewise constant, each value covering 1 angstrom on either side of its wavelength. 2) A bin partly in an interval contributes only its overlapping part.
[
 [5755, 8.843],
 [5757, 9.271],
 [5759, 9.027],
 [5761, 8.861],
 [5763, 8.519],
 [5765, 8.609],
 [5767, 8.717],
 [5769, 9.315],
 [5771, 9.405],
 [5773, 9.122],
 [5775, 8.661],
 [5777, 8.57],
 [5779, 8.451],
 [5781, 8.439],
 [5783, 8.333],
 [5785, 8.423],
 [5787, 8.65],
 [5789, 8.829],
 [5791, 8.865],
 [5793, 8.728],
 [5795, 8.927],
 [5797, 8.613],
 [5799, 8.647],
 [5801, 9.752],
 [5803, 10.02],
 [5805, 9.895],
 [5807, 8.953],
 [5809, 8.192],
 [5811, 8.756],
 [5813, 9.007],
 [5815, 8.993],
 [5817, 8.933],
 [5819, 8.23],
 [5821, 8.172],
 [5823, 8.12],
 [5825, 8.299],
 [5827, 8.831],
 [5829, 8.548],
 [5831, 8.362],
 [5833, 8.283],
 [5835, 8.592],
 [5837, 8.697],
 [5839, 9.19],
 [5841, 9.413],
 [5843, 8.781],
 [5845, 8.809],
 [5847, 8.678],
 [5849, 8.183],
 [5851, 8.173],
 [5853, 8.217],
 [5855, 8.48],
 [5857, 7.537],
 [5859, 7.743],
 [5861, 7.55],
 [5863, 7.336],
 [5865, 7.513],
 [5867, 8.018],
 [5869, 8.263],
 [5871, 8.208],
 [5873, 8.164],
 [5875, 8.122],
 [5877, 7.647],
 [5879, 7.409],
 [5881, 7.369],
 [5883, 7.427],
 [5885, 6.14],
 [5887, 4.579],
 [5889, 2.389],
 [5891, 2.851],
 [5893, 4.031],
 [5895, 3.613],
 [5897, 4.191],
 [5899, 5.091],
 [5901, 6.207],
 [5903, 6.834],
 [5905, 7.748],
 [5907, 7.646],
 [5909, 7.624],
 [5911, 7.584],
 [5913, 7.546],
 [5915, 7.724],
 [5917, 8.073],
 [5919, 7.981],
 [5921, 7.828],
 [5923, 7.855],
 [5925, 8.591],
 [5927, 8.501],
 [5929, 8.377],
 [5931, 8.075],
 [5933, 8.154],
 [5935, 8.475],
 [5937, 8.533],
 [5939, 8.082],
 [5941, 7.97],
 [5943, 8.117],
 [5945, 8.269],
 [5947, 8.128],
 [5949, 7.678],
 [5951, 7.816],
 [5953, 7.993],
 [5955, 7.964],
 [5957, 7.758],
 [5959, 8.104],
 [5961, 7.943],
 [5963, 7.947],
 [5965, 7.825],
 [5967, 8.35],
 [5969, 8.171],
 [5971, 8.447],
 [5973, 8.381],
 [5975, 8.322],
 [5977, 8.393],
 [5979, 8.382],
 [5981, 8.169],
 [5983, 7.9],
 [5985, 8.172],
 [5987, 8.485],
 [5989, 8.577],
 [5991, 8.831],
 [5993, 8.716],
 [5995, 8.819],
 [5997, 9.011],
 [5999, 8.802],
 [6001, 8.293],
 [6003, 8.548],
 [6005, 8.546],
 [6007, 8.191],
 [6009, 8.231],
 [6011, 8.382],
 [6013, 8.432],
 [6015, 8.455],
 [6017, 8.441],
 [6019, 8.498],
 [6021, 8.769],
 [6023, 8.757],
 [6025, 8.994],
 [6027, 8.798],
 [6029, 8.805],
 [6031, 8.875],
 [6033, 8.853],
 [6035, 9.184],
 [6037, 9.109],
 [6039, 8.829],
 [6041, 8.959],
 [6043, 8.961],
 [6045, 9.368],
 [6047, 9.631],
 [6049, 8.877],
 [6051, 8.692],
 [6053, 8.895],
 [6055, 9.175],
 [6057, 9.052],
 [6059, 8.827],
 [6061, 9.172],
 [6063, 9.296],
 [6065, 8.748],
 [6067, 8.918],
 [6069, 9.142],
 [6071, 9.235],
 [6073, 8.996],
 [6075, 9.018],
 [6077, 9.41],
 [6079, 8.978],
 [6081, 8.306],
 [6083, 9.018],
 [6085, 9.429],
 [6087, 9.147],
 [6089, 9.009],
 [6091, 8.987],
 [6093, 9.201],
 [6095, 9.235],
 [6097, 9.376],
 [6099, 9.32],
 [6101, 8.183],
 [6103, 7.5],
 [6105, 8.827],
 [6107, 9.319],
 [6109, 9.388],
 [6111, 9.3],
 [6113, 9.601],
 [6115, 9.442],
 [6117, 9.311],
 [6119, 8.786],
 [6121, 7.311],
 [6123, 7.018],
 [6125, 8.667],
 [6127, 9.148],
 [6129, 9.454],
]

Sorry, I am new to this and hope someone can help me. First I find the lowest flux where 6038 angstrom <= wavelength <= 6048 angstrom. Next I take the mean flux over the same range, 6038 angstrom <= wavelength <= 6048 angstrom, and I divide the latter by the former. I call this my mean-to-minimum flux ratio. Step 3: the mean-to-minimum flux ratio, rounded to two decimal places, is 1.04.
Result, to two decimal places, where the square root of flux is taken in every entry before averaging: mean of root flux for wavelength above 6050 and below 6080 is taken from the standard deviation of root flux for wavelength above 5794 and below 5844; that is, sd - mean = -2.92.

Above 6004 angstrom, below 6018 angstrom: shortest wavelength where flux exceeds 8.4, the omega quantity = 6005 angstrom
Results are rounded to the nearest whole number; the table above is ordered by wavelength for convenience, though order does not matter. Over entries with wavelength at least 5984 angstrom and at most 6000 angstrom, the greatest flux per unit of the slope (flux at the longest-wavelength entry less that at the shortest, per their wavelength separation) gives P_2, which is 200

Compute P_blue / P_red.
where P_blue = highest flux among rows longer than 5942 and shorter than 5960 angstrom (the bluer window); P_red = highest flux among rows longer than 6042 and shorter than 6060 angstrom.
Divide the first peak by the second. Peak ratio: 0.86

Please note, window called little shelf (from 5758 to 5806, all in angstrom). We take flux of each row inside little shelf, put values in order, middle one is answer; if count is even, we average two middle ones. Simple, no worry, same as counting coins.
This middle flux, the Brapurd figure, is 8.7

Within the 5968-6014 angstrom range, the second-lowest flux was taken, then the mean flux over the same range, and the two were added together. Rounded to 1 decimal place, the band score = 16.6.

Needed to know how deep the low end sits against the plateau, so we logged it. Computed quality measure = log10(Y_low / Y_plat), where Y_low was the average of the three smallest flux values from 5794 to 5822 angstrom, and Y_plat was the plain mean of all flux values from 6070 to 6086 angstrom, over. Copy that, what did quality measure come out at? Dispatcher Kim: -0.043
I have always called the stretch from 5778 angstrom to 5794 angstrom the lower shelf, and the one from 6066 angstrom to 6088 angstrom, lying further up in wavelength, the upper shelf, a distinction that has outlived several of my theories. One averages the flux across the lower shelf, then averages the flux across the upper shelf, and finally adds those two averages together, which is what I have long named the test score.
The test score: 17.6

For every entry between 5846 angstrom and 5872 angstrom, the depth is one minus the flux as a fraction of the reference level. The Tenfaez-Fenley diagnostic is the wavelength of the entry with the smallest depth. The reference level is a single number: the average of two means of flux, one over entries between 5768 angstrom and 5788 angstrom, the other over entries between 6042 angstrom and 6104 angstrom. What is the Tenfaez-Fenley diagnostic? 5847 angstrom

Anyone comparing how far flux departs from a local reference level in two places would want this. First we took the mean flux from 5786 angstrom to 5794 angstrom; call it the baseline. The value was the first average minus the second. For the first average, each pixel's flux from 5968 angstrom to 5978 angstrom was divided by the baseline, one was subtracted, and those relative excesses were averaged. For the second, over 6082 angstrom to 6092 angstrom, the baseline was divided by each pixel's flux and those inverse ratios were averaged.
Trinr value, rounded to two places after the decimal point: -1.01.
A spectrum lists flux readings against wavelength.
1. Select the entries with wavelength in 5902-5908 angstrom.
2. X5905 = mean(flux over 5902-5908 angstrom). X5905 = 7.4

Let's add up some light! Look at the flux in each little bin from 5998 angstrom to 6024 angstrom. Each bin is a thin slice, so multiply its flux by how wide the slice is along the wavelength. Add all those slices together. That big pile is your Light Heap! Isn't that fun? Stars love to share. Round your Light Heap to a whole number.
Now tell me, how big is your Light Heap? 221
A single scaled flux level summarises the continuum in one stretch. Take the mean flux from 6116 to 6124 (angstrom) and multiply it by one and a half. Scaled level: 12.2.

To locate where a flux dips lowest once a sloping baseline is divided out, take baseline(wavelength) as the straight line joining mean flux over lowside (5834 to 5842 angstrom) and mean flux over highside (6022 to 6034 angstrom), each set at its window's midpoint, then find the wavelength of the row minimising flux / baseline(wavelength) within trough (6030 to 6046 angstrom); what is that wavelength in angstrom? 6039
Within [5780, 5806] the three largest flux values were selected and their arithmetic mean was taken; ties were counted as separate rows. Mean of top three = 9.89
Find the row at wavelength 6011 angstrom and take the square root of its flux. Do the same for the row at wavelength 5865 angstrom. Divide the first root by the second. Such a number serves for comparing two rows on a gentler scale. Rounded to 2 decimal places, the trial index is 1.06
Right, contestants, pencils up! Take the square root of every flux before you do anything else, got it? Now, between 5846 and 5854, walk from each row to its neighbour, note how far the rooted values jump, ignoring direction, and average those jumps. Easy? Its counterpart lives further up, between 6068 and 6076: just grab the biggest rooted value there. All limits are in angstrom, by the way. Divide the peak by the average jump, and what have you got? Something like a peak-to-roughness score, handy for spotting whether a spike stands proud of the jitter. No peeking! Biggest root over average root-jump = 96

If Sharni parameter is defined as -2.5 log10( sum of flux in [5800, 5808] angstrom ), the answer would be -3.97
